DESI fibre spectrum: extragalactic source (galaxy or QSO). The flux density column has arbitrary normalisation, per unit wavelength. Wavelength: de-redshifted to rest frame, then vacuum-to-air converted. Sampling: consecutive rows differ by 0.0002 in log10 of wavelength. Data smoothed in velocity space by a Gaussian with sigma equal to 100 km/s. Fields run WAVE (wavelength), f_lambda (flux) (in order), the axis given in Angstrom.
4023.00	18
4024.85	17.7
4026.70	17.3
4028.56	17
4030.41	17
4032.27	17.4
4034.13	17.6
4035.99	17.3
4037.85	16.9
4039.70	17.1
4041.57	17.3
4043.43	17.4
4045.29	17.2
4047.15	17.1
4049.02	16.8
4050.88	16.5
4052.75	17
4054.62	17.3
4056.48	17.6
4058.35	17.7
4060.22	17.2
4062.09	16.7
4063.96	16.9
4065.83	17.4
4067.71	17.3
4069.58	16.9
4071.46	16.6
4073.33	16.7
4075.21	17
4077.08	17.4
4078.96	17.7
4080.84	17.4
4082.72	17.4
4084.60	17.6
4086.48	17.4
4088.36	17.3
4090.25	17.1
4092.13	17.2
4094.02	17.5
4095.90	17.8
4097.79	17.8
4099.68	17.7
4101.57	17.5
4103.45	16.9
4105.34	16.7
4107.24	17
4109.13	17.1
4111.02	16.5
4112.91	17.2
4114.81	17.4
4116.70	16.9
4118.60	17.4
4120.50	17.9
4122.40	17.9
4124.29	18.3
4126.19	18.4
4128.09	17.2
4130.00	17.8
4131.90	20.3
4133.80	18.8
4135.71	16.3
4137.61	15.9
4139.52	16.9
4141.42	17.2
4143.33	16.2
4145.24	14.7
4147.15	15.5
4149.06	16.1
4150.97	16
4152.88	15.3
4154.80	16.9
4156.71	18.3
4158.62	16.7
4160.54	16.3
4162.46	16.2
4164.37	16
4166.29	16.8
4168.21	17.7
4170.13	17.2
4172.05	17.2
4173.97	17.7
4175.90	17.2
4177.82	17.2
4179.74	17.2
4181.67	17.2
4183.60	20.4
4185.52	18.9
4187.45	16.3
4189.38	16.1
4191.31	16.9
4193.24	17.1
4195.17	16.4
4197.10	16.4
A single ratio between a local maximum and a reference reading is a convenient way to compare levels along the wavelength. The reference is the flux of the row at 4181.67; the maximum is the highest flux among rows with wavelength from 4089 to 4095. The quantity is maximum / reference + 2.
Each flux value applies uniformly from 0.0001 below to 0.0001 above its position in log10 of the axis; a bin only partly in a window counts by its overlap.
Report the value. 3.02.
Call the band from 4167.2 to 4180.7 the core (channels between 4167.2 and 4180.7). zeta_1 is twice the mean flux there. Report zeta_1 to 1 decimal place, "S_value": 34.7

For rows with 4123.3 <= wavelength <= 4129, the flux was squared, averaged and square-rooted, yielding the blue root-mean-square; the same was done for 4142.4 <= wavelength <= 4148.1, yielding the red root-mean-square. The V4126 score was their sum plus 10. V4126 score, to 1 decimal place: 43.5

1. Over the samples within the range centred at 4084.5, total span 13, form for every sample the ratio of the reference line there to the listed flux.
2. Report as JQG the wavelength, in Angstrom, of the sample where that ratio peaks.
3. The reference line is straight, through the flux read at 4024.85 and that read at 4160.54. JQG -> 4090.25 Angstrom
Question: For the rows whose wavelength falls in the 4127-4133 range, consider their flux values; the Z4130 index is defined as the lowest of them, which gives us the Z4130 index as 17.2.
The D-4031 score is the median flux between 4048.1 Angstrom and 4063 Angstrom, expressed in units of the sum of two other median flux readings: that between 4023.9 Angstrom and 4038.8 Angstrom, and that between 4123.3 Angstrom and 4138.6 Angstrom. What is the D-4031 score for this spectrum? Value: 0.484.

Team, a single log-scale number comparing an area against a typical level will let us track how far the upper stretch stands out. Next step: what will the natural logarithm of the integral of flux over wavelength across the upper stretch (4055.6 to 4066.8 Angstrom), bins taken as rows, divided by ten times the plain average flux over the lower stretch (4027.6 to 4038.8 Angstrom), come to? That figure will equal 0.12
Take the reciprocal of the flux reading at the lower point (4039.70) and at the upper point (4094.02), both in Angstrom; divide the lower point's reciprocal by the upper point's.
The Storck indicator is 1.02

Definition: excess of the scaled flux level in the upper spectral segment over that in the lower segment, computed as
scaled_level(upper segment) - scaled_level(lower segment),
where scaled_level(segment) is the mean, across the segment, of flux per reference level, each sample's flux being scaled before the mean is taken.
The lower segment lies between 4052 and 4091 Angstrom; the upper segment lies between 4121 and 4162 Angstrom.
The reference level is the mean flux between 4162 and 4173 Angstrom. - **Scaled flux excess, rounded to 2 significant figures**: -0.013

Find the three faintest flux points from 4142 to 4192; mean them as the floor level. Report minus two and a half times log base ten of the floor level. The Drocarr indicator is -2.95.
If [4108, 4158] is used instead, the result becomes -2.95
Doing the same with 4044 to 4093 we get -3.05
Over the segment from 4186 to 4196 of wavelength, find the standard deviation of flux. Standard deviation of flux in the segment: 0.4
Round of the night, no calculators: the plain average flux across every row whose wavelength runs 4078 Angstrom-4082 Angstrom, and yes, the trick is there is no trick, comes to 17.5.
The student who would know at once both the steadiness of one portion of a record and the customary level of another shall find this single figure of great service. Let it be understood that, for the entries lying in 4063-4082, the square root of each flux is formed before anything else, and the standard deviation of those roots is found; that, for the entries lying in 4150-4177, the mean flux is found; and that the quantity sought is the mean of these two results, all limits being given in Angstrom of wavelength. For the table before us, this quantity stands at 8.43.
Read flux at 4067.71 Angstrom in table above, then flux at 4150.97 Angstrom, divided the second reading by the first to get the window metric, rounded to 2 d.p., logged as 0.92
